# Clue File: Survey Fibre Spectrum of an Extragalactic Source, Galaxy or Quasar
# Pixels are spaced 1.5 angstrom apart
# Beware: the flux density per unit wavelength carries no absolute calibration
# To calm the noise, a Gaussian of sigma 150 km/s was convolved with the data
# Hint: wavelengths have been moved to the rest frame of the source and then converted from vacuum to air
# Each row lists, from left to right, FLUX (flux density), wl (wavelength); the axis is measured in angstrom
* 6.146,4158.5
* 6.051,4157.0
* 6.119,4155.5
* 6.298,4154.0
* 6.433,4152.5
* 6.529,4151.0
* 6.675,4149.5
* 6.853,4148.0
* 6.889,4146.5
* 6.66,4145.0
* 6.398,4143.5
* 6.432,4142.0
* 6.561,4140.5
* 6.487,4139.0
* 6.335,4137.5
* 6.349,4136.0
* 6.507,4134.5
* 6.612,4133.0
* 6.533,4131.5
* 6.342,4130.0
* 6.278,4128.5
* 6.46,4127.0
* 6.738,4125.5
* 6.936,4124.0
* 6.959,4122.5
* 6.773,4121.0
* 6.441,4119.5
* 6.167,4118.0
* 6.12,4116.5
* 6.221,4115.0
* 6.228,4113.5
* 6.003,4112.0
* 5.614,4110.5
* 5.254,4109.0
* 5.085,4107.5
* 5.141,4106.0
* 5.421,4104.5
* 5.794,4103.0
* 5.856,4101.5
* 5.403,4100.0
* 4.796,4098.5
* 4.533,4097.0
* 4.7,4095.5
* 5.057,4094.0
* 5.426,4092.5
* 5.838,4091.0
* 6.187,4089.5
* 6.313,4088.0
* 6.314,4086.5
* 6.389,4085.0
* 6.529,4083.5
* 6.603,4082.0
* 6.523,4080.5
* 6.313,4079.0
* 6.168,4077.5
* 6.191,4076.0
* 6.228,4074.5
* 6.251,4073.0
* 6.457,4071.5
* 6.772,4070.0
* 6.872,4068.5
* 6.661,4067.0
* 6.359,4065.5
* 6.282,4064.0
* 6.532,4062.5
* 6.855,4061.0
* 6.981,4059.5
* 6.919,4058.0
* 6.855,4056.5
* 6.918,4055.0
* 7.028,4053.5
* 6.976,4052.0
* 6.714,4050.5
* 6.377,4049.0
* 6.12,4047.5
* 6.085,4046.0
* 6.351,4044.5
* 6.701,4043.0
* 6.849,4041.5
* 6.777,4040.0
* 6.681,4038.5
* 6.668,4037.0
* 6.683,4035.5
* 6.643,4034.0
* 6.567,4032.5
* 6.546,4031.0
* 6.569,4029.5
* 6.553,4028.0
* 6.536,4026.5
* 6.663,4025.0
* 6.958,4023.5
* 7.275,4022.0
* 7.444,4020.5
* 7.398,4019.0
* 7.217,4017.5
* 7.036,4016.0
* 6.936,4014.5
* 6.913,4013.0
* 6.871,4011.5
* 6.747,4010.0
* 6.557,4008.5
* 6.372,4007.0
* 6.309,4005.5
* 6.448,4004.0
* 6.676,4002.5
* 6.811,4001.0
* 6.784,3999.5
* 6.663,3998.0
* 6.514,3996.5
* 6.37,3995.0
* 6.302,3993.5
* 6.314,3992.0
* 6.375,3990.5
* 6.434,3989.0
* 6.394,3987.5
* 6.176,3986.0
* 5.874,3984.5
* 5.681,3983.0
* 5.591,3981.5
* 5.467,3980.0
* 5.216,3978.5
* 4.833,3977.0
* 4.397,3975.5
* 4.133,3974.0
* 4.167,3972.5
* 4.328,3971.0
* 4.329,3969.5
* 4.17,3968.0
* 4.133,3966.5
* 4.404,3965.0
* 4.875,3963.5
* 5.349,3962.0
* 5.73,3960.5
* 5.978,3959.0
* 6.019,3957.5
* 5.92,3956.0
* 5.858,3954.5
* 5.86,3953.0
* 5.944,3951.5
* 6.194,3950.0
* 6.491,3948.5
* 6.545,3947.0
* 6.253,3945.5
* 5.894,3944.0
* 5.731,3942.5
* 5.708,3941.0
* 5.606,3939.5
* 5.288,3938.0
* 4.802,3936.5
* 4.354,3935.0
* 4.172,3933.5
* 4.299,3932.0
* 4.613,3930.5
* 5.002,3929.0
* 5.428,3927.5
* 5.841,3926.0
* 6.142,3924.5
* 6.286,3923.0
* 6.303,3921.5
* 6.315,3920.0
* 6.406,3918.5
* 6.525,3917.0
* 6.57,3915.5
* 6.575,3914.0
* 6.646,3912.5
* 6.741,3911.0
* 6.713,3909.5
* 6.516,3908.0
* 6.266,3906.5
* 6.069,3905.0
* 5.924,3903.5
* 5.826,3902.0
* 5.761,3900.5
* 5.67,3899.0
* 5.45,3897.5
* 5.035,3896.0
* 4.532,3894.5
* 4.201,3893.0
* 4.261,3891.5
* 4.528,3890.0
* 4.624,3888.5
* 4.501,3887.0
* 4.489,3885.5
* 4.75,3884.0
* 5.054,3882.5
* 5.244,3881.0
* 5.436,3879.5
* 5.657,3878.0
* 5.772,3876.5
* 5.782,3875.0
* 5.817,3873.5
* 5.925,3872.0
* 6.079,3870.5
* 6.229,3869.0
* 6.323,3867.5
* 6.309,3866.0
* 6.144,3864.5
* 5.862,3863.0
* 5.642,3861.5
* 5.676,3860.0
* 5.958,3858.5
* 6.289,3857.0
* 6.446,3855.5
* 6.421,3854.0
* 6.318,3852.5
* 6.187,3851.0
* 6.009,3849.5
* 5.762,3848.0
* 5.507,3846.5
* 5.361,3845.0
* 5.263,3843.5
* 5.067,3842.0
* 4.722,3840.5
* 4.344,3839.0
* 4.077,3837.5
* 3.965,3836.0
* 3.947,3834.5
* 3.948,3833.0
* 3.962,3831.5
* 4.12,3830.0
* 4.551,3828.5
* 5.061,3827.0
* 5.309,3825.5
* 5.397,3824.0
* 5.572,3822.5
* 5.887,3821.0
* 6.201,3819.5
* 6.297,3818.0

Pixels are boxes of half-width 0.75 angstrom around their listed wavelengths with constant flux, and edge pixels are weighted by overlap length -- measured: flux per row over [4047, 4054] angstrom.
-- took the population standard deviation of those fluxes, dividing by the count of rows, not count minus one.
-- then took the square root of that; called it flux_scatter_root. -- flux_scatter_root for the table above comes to 0.591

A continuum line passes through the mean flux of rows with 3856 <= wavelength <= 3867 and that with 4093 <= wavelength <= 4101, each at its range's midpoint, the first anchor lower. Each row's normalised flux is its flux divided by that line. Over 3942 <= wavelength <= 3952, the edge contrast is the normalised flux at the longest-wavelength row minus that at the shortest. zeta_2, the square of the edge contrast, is 0.0021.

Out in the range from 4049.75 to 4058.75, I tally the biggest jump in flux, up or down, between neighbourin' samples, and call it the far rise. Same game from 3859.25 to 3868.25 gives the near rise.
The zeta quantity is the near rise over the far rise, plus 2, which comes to 3.1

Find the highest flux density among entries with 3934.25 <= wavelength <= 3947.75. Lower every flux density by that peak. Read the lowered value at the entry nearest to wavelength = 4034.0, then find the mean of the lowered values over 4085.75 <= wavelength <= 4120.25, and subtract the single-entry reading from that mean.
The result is -1.0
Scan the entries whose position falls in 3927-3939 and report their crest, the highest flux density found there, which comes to 5.428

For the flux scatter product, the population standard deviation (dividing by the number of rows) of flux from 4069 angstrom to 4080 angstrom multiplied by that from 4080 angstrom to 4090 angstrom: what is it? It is 0.027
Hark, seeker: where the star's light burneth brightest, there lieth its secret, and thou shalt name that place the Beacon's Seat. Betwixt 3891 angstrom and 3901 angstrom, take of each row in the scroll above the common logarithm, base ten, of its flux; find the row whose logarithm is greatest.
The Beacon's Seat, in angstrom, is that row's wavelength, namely 3900.5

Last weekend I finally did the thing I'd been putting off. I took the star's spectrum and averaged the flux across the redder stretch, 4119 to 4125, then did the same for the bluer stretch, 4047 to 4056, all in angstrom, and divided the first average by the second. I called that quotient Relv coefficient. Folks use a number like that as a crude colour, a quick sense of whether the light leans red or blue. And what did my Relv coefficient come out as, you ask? 1.01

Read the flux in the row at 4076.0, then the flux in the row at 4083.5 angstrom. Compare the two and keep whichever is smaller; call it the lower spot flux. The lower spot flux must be 6.19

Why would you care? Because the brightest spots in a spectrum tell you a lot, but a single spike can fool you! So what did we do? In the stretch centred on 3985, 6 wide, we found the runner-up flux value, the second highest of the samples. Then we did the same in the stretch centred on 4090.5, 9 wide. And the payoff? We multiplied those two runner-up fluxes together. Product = 39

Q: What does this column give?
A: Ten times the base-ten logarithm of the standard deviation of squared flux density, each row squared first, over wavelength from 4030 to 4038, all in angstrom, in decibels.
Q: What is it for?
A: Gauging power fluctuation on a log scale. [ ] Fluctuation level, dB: -1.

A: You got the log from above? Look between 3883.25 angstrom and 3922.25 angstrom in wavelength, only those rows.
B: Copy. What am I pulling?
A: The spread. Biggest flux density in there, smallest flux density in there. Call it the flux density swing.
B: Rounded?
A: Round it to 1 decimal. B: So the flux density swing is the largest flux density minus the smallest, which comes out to 2.5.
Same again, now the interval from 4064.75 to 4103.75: 2.3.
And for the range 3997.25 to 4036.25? 1.1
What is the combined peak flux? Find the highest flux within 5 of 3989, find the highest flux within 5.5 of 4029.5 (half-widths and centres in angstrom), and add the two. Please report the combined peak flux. 13.1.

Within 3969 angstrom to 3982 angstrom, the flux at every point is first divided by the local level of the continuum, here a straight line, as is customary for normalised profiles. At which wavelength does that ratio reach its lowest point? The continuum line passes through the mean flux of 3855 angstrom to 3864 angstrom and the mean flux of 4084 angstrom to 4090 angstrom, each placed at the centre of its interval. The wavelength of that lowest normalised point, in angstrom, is 3974.0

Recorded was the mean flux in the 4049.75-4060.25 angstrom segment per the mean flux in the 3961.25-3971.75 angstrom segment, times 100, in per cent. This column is 153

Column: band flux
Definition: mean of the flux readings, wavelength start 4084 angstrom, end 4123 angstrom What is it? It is 5.8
